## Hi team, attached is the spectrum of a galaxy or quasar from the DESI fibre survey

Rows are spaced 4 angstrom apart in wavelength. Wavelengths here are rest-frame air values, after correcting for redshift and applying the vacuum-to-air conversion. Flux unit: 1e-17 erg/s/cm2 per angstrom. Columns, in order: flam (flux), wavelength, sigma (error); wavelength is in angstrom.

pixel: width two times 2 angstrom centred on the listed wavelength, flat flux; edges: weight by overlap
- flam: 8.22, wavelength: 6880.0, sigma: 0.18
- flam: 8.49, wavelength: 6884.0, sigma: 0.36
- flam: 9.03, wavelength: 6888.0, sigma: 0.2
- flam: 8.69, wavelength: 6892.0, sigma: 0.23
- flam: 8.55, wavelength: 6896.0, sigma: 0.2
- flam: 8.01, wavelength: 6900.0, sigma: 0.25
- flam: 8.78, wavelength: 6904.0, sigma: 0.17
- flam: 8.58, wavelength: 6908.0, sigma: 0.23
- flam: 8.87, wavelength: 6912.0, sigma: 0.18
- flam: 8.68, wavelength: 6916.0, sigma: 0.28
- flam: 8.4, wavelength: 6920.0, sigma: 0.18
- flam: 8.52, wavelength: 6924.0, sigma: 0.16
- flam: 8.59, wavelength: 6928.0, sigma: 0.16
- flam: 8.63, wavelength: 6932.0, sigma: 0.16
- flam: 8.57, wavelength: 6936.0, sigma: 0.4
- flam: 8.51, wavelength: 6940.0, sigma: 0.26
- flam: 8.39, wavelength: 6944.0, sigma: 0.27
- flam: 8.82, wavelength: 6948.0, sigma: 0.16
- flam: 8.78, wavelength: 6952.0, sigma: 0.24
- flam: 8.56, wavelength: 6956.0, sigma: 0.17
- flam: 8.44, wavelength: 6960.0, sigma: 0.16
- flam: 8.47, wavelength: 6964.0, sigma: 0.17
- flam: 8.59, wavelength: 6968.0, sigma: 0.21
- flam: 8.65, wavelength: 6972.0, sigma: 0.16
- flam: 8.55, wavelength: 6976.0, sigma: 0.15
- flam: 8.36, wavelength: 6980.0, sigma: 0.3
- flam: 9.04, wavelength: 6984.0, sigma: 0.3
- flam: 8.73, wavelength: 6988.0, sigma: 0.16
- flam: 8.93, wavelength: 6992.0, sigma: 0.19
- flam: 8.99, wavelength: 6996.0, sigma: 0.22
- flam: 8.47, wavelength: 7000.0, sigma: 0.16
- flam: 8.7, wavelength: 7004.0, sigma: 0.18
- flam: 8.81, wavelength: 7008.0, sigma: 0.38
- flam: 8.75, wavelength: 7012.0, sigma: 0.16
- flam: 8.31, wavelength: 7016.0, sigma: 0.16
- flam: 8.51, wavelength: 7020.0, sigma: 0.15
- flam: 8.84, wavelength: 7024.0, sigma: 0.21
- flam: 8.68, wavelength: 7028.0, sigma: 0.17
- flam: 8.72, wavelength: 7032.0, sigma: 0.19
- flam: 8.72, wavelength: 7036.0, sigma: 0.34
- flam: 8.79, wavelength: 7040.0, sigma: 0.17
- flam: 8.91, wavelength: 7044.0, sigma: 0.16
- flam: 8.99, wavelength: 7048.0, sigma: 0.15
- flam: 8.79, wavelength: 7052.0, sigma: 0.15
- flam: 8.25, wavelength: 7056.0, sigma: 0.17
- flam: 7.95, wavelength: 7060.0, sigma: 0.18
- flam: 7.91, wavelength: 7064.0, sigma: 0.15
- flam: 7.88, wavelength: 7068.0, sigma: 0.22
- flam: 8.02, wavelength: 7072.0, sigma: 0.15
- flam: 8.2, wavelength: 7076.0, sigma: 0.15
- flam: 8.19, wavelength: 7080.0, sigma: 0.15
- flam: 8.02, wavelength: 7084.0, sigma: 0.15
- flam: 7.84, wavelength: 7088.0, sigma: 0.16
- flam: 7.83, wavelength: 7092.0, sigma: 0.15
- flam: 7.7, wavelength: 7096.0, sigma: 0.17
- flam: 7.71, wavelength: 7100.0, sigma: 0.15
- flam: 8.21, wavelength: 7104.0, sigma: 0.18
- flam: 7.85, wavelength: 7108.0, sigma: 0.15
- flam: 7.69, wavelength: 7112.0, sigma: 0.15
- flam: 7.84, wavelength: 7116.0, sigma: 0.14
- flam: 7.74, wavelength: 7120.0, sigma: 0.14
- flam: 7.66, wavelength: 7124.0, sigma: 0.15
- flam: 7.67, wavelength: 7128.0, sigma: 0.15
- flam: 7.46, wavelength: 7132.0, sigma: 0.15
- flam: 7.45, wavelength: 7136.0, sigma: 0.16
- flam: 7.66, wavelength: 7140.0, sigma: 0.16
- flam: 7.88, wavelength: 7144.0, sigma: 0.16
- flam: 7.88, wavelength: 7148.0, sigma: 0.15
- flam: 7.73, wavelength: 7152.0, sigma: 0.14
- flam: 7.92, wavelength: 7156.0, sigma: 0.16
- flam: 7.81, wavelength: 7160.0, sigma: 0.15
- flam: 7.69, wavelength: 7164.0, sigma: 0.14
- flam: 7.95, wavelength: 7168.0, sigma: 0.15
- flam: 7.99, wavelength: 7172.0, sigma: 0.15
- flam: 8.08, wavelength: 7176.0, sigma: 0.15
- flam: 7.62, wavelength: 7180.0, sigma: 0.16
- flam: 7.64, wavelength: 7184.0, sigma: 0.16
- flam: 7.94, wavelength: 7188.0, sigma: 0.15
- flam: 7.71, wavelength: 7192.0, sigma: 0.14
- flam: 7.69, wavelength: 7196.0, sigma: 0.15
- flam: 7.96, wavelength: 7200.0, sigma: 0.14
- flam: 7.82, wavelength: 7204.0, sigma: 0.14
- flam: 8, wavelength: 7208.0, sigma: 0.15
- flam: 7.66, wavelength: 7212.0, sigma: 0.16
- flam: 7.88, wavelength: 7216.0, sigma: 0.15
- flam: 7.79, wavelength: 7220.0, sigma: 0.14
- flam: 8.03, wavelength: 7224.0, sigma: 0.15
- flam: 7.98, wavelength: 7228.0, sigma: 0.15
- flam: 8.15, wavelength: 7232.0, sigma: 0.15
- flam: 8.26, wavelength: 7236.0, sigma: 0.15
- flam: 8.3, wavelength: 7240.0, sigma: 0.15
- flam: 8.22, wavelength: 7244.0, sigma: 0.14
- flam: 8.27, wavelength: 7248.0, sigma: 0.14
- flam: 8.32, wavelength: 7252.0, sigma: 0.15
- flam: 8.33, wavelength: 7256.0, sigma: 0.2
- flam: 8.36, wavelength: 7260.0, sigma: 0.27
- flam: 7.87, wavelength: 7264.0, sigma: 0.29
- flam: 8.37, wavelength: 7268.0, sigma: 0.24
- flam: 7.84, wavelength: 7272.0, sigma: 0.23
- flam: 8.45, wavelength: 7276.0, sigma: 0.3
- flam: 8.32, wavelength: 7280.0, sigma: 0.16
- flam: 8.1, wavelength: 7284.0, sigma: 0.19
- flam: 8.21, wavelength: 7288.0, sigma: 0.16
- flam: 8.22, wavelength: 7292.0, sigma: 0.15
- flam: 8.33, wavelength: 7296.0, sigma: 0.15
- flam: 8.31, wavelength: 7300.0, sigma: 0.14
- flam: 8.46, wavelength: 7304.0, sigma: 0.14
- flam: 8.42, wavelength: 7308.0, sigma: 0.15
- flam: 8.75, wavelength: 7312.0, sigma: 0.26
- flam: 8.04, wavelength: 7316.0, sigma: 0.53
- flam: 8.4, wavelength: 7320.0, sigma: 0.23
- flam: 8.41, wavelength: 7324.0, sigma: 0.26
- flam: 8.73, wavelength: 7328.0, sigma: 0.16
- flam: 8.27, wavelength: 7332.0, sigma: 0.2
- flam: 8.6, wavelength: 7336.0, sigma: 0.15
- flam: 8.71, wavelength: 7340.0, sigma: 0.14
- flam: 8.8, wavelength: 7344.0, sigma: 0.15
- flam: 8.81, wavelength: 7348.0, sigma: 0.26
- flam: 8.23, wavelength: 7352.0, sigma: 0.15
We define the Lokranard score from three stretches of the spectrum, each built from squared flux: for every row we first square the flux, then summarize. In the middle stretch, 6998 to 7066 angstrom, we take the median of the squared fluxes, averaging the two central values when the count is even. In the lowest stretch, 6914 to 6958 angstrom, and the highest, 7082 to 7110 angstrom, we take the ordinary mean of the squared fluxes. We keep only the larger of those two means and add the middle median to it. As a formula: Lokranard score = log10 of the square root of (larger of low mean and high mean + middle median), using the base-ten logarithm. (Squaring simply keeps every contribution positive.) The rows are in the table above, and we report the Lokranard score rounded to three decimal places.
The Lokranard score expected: 1.088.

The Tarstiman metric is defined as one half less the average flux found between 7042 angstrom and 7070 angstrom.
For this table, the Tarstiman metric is -7.88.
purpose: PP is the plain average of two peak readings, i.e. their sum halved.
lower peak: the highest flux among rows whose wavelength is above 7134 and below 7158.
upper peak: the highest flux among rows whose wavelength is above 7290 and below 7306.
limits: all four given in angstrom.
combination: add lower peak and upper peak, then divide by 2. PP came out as 8.19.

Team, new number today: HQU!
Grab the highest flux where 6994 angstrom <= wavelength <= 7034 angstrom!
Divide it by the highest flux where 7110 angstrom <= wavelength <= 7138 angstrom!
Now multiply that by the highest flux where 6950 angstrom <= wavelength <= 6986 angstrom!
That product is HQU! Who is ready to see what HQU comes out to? 10.4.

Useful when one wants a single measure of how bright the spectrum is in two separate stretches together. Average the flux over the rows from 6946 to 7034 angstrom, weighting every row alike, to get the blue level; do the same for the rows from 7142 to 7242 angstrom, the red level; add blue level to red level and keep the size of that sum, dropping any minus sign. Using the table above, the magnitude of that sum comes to 16.6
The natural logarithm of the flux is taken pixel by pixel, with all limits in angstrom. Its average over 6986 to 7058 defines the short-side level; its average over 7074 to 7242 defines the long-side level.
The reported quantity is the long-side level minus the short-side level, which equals -0.10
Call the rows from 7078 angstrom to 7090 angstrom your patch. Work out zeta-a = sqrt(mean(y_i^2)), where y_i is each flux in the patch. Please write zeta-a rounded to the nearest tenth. 8.0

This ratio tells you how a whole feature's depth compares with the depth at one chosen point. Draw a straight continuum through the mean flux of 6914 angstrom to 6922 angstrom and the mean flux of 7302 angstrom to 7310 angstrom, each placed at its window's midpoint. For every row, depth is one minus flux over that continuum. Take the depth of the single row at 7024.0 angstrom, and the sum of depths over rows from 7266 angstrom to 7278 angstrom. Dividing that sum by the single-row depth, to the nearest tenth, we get -2.1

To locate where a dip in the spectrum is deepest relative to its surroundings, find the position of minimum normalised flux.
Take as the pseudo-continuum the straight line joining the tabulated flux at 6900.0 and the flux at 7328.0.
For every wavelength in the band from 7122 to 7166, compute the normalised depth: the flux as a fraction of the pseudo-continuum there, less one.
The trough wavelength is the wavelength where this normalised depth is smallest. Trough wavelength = 7136.0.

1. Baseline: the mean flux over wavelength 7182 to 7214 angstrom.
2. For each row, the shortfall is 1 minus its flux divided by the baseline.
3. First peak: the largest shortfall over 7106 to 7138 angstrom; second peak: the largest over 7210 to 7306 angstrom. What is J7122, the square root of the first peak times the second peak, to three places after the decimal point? 0.029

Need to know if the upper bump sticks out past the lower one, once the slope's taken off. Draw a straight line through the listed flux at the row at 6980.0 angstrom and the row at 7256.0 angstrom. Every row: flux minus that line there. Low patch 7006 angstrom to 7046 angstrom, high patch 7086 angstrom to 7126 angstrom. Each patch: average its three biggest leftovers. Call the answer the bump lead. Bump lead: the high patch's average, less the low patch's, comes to -0.88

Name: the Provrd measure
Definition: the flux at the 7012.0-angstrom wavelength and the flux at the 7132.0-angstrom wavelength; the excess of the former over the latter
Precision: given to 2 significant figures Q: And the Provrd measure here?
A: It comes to 1.3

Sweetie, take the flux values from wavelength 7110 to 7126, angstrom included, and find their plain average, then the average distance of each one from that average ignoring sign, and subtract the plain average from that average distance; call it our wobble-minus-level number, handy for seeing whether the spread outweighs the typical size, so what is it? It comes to -7.7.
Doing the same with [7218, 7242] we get -7.9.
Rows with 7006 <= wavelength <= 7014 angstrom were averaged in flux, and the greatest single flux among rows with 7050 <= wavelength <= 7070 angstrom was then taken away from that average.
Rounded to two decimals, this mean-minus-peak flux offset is -0.01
